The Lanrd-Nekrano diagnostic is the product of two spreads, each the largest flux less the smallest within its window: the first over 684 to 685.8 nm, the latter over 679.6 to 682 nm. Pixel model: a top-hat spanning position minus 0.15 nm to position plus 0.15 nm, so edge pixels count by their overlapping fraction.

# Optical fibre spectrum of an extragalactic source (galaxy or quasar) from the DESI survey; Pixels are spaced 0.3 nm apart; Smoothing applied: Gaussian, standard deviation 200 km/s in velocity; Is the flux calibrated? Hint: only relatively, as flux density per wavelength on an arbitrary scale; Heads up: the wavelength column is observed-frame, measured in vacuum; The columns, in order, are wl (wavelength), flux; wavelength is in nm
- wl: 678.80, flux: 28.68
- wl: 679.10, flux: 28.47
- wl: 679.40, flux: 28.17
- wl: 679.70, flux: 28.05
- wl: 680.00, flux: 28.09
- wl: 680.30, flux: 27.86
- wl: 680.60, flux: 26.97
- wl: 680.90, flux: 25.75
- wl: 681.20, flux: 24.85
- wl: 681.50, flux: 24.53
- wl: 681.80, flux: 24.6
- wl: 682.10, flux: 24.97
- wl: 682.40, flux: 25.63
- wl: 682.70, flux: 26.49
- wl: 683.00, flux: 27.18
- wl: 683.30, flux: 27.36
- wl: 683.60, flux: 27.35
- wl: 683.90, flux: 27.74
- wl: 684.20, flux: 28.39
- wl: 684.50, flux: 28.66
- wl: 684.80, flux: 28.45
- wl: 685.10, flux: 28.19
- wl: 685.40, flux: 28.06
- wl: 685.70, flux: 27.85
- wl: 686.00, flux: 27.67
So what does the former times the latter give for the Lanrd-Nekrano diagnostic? 3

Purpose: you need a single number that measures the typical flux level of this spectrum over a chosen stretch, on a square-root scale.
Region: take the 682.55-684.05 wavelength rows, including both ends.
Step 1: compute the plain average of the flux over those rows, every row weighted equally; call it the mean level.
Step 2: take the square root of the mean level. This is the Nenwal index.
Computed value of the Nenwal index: 5.22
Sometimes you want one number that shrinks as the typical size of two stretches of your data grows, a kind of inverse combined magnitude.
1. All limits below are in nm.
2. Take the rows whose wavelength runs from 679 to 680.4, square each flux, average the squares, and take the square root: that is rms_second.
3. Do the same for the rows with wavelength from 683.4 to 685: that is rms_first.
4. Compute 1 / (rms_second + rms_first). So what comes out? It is 0.0178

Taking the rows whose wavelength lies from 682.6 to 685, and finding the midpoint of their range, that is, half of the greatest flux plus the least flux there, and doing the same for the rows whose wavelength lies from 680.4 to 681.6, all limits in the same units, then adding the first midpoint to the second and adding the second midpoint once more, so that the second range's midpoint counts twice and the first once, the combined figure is 79.1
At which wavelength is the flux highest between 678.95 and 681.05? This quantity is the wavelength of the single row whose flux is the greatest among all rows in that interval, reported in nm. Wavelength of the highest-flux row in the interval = 679.10 nm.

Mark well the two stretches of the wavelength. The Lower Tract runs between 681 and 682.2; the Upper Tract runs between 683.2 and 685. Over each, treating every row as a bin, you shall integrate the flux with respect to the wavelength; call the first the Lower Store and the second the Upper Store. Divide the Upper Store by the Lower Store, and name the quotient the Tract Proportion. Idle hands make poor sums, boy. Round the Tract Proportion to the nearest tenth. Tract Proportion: 1.7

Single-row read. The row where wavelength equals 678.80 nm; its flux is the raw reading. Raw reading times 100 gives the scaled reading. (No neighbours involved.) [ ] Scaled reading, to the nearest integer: 2868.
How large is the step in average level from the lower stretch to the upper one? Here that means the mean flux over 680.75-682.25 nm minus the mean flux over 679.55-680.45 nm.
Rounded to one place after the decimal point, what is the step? -3.1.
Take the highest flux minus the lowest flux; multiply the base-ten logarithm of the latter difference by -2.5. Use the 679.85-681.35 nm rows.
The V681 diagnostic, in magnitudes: -1.3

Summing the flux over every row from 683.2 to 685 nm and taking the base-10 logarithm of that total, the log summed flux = 2.23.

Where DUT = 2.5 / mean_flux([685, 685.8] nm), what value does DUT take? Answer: 0.0892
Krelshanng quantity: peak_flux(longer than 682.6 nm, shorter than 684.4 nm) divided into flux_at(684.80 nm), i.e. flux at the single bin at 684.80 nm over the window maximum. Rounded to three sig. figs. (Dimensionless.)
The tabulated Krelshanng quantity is 1.00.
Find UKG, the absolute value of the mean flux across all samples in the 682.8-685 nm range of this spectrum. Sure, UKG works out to 27.9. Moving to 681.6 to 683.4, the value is 26.0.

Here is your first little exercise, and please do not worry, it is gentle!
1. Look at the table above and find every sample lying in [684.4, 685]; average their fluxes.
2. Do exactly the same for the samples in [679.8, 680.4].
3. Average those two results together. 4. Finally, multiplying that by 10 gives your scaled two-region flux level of 283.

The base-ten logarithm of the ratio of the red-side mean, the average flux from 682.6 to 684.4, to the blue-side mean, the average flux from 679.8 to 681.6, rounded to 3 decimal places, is 0.017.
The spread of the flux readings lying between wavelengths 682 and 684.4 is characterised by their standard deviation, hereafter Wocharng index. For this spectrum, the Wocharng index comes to 1.1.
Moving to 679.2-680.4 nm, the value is 0.1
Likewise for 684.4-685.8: 0.3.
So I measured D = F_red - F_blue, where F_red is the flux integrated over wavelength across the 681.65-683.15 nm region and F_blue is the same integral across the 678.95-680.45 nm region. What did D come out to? -4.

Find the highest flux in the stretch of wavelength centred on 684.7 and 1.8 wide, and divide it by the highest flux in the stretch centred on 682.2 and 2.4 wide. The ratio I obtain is 1.05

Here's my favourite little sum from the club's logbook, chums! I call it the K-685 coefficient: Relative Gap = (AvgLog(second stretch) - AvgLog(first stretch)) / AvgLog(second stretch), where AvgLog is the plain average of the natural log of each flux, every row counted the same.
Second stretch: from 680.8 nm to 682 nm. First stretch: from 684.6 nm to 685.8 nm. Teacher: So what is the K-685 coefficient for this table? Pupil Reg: -0.038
